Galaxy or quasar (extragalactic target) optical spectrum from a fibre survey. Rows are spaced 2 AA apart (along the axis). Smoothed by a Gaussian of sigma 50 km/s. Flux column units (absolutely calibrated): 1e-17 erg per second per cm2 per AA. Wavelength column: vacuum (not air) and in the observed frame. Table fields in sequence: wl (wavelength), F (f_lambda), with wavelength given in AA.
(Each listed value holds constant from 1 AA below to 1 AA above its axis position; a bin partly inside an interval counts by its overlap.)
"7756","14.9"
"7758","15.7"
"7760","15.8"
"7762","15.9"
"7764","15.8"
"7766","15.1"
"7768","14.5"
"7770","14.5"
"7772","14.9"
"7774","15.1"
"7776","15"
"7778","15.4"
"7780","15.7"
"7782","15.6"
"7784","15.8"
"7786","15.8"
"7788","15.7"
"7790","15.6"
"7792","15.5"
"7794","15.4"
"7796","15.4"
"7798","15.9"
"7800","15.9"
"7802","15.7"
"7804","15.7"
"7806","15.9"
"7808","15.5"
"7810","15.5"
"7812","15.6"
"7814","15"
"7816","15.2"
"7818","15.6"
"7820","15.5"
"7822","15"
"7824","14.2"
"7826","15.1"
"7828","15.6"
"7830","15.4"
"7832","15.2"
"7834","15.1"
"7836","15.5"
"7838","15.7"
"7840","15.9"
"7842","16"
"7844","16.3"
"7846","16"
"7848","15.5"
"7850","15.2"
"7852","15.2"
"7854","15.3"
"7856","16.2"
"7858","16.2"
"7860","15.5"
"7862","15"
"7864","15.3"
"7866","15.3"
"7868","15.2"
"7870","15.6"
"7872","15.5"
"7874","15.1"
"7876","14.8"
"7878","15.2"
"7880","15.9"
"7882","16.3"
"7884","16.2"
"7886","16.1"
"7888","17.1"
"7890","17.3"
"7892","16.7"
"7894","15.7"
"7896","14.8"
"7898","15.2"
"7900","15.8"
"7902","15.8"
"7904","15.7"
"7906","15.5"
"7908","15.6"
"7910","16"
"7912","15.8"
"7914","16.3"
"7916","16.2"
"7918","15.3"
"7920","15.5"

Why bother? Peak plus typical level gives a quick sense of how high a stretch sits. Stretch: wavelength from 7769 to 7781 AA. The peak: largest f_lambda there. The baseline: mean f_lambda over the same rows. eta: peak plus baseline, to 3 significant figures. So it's 30.8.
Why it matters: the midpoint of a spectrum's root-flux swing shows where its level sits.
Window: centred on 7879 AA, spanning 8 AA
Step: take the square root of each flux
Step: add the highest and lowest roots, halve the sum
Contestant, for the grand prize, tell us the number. 3.942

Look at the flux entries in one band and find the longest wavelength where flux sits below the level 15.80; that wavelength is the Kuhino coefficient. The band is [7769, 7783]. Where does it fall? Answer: 7782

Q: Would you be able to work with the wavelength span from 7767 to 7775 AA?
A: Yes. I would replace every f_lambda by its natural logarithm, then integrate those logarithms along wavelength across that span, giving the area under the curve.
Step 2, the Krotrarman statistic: 21.5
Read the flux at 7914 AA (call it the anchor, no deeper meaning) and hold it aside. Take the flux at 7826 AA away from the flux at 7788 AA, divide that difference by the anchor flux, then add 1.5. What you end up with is 1.54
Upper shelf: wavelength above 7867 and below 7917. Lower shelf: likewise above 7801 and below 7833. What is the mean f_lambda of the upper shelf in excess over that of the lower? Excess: 0.46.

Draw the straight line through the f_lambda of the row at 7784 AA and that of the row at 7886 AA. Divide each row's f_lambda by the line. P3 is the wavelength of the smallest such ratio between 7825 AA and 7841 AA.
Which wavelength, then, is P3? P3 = 7834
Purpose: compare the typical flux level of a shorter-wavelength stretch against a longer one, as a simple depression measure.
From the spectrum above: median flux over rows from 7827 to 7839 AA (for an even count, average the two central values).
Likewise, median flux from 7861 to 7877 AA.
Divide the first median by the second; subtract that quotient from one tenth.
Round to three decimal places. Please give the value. -0.913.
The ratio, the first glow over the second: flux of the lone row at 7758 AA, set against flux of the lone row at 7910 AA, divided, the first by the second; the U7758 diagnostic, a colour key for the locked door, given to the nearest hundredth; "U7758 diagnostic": 0.98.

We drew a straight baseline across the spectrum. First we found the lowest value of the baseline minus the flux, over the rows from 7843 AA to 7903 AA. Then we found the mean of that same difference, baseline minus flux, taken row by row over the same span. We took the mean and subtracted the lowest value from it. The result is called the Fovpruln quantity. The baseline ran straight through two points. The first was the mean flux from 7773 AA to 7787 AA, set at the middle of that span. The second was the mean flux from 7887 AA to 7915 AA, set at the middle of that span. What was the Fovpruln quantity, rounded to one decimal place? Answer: 1.5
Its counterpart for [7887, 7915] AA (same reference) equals 1.4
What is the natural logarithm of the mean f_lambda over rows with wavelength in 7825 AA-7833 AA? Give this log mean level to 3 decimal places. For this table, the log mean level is 2.729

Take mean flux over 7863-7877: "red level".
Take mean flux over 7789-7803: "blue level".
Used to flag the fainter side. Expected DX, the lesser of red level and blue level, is 15.3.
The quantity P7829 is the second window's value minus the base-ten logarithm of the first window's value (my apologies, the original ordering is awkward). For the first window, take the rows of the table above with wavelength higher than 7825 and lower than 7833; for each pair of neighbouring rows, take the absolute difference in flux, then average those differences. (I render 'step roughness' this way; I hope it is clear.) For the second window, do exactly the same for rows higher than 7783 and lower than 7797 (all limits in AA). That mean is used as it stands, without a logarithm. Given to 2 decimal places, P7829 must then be 0.59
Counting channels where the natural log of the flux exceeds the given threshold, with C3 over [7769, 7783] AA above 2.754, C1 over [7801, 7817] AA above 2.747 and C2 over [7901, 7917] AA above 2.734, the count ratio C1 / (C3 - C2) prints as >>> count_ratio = -0.50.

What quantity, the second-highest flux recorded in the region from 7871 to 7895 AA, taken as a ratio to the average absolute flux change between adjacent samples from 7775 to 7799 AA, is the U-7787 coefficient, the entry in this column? 99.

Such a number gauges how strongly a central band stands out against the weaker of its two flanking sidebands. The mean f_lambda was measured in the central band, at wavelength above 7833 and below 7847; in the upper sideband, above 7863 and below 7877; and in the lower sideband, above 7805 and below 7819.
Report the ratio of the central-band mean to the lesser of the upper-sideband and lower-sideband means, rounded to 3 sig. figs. 1.03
